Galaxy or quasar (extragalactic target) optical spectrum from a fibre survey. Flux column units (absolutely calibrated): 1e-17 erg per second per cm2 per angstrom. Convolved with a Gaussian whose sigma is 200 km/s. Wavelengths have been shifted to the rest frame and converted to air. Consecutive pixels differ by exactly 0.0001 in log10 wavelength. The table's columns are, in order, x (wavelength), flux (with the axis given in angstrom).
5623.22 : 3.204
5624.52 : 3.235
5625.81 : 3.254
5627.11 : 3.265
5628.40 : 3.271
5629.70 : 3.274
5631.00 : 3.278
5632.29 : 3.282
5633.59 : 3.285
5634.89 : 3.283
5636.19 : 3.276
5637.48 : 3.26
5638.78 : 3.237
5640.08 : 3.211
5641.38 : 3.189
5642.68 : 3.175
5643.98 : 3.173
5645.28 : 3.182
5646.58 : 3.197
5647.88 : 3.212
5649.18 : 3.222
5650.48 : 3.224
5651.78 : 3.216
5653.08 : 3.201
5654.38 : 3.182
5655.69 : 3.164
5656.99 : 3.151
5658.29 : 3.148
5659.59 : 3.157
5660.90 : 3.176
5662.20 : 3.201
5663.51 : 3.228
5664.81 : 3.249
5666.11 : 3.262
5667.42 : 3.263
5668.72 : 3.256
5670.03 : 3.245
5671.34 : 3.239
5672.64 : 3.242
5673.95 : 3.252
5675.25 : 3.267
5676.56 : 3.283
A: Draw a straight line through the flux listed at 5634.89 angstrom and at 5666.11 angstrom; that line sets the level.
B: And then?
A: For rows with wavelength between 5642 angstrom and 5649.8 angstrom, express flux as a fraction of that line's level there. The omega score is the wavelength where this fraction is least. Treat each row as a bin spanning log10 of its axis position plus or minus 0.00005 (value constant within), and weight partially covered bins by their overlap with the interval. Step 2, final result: 5643.98 angstrom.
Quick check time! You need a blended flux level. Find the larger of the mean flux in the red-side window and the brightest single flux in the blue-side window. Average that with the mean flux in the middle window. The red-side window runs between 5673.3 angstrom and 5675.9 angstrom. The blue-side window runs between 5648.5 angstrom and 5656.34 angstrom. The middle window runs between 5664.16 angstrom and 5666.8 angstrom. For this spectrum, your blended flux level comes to 3.26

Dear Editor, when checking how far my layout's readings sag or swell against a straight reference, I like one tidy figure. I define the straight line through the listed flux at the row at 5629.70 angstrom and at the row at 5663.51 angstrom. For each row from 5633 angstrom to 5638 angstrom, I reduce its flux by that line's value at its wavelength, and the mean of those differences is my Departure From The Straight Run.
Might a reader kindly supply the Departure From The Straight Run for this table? 0.010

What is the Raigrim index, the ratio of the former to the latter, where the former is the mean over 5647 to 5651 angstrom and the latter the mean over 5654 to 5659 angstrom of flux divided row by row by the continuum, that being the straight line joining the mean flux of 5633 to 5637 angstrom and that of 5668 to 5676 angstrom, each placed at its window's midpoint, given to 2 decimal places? 1.02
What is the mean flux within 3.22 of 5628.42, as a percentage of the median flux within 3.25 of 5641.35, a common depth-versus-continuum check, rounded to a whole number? 102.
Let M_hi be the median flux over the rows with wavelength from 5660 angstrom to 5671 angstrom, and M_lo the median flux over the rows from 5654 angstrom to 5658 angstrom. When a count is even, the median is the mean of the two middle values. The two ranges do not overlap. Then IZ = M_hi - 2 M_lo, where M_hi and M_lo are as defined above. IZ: -3.08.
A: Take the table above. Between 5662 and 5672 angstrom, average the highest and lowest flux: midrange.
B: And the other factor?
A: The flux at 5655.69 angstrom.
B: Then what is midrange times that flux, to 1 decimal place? 10.2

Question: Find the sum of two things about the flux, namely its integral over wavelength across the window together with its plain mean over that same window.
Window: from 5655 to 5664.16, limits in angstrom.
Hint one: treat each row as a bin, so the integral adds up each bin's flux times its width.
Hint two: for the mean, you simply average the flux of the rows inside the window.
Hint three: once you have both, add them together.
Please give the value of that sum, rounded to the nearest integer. 32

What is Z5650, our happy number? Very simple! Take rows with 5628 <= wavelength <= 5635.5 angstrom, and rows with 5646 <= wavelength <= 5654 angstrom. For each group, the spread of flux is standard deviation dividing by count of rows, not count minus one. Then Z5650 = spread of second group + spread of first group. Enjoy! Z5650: 0.015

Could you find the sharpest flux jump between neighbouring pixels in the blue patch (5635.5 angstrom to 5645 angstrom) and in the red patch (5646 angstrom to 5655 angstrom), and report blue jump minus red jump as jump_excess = 0.007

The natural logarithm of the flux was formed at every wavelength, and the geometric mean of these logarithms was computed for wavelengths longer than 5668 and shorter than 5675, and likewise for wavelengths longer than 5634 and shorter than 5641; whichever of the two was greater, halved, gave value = 0.5898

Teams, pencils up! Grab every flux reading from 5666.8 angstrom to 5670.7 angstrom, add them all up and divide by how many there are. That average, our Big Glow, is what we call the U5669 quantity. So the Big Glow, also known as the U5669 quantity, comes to 3.25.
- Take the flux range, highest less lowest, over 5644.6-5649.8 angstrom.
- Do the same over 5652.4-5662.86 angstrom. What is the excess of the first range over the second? -0.01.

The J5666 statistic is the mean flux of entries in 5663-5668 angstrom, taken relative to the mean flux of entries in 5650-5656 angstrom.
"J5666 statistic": 1.02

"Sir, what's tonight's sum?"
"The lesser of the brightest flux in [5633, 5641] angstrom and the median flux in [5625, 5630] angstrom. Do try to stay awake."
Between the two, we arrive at 3.27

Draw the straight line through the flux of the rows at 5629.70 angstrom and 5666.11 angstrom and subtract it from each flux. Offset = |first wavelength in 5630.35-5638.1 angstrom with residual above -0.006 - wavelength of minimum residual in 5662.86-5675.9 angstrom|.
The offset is 32.5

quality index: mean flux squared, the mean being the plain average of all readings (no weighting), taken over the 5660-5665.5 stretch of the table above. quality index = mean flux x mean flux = 10.3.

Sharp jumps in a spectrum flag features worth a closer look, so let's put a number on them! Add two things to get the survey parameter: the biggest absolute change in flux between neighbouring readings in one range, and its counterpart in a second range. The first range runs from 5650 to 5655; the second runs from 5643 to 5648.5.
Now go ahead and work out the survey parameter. 0.0340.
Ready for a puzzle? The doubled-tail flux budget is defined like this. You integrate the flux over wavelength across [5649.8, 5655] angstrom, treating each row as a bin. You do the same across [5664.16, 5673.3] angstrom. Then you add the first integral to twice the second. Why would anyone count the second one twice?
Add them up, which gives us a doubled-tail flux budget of 76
